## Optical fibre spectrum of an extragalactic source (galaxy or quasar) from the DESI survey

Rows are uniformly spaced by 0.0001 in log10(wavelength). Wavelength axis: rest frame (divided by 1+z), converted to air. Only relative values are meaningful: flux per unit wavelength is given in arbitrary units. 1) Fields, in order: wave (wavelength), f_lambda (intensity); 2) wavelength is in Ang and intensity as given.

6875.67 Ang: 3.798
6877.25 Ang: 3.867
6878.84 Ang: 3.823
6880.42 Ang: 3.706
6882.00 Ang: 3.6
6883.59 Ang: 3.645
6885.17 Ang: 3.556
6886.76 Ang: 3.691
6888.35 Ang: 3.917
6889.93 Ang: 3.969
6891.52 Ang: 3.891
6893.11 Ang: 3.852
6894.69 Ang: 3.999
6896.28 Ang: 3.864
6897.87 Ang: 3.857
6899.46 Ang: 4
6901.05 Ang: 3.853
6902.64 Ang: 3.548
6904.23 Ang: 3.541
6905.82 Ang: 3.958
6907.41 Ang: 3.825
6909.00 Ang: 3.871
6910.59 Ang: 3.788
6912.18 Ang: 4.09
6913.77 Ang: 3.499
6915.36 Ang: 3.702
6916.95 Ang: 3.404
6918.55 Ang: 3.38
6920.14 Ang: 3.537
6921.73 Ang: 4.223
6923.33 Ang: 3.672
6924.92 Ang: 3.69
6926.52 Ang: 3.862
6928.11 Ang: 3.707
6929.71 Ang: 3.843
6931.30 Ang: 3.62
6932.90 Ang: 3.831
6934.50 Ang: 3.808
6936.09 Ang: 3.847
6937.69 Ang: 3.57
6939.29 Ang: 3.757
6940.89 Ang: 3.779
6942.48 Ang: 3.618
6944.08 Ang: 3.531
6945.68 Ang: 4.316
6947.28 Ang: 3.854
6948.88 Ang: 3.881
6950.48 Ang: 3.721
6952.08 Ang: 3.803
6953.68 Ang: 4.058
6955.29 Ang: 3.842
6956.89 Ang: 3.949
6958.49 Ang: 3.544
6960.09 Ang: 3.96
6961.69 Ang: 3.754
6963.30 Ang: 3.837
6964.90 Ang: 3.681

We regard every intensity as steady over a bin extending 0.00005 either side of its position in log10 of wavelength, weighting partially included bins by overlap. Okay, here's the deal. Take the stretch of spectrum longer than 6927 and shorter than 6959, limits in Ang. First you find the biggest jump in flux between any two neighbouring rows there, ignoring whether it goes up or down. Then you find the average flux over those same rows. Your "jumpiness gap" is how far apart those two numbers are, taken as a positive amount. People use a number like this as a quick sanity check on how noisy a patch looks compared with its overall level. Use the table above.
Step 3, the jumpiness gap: 3.01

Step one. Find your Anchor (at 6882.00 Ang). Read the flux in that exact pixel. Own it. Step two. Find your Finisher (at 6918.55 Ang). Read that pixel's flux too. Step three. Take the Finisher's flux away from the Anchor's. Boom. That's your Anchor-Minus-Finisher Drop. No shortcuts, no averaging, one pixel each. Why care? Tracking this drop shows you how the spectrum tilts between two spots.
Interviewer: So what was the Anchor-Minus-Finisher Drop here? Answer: 0.22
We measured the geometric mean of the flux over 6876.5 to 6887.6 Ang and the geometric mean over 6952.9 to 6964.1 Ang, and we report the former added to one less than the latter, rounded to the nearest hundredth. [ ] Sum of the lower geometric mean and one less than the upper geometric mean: 6.54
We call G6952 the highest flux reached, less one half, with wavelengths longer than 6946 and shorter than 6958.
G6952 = 3.56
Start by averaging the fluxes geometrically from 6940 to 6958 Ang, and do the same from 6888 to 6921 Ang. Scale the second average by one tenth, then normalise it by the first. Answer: 0.0981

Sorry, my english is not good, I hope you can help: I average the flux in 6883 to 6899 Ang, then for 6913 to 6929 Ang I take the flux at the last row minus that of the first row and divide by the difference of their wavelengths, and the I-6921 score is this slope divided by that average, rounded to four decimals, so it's 0.0038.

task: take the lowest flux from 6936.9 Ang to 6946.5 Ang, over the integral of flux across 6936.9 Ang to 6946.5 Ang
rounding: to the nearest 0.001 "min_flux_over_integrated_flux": 0.098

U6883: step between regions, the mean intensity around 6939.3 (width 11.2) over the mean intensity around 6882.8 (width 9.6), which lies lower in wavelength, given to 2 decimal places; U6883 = 1.01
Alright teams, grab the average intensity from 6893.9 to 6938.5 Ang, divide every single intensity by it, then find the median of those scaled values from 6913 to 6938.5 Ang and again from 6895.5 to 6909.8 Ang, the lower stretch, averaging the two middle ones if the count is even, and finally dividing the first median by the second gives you 0.96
